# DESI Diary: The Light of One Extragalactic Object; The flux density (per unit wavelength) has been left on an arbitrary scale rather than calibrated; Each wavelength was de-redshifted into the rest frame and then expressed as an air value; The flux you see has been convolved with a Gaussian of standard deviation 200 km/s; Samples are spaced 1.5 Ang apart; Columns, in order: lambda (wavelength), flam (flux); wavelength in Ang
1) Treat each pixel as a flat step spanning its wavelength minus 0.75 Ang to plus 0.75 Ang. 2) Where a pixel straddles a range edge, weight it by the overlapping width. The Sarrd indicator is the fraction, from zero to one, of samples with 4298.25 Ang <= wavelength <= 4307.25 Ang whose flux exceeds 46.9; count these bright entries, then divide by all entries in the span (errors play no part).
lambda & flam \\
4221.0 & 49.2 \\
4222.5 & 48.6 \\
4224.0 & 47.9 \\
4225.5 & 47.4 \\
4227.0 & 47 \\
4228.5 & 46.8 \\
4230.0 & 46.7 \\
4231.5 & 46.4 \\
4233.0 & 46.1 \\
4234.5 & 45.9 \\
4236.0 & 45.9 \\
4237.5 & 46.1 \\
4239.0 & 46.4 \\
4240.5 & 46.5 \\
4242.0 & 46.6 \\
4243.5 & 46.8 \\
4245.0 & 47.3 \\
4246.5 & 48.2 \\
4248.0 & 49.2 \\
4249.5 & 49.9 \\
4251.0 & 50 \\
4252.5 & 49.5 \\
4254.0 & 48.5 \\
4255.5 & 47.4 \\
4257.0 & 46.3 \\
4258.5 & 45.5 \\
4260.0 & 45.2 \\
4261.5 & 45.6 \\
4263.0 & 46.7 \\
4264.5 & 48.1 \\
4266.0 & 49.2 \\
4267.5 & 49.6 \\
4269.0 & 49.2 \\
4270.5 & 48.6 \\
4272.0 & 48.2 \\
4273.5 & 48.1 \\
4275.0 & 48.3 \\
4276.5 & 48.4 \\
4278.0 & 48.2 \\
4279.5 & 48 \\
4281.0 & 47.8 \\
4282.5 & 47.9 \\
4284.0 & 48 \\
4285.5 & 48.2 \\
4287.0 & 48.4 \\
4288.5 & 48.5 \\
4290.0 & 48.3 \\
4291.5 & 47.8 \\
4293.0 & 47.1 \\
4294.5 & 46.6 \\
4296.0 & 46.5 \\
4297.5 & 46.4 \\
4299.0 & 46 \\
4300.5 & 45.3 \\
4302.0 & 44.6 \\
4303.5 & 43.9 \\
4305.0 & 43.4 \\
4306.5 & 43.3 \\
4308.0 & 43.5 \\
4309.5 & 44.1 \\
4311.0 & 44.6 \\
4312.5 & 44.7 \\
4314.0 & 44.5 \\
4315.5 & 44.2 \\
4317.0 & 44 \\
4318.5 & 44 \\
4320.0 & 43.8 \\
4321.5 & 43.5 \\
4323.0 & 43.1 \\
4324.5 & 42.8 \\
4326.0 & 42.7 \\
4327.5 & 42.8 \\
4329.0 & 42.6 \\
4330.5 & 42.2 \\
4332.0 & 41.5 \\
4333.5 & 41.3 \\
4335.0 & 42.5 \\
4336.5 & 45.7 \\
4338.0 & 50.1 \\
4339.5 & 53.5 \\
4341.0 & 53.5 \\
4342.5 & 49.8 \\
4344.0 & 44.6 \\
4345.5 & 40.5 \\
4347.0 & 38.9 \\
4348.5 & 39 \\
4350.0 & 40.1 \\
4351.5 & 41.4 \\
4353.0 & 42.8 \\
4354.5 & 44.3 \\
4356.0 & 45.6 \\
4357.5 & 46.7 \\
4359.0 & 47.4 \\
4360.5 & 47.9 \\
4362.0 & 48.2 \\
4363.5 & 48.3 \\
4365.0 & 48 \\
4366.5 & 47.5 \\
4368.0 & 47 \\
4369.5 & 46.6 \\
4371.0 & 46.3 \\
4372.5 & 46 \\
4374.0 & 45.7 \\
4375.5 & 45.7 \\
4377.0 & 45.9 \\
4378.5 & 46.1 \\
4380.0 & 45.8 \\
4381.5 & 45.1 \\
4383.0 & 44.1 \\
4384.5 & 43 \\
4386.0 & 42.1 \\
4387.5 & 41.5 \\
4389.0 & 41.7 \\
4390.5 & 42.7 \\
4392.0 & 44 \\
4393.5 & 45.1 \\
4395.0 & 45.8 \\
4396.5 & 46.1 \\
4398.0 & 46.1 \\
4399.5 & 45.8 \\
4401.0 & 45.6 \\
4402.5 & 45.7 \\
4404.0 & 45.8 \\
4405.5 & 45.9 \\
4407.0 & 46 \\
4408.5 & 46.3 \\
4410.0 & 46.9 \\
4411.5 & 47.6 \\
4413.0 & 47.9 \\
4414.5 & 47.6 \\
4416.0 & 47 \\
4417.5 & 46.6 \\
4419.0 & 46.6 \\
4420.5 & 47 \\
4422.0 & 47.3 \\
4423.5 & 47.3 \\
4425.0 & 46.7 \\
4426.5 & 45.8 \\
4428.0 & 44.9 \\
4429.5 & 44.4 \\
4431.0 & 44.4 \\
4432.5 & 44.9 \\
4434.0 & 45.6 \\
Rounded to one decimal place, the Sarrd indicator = 0.0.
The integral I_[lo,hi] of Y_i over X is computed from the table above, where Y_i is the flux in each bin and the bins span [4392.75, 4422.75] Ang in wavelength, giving 1393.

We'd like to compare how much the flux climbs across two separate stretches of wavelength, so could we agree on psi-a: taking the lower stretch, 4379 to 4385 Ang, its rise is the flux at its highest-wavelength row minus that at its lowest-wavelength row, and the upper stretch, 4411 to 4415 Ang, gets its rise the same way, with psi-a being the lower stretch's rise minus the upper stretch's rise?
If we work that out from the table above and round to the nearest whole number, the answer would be -3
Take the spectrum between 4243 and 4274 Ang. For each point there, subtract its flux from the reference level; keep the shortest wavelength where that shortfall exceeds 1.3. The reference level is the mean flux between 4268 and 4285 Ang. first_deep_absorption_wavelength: 4243.5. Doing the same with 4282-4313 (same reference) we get 4294.5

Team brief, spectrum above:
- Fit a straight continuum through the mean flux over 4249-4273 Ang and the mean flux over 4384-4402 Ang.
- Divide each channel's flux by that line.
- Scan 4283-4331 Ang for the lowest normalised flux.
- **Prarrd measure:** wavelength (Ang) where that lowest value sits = 4330.5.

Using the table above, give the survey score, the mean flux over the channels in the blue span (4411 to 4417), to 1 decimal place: 47.5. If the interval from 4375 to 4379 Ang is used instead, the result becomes 45.9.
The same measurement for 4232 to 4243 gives 46.2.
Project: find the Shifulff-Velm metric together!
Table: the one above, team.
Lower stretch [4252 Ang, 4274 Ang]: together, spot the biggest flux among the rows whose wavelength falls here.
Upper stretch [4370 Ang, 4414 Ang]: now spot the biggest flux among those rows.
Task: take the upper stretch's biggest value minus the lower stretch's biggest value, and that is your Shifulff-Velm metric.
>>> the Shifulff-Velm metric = -2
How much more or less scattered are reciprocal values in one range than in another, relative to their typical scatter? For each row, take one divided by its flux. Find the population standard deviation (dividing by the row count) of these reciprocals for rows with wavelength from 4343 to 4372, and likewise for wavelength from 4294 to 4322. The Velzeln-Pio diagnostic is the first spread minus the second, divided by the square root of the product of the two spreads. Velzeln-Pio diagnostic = 1.3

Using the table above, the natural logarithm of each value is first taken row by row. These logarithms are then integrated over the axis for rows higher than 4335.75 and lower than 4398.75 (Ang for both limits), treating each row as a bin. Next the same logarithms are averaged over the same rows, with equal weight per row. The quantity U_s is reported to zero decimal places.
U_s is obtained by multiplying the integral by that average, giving 916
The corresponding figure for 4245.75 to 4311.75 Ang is 980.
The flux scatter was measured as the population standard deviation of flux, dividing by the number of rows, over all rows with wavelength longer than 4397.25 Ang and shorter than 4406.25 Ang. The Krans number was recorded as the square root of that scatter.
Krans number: 0.4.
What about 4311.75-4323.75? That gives 0.7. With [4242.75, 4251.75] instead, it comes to 1.1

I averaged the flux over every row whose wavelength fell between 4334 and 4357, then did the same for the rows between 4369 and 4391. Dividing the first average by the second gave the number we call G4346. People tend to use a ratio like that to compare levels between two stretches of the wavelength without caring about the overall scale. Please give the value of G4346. 1.01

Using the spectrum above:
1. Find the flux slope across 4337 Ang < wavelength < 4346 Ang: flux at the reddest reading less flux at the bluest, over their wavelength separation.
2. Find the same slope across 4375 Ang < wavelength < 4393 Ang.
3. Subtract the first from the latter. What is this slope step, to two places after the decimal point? 1.18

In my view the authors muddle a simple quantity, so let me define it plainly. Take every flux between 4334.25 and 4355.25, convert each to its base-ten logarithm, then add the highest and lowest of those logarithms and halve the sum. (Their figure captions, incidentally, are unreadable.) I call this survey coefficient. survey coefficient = 1.66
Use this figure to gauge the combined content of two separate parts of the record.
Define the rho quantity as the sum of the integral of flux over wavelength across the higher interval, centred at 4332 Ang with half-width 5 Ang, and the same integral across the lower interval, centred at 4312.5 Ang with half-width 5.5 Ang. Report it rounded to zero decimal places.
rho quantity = 912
